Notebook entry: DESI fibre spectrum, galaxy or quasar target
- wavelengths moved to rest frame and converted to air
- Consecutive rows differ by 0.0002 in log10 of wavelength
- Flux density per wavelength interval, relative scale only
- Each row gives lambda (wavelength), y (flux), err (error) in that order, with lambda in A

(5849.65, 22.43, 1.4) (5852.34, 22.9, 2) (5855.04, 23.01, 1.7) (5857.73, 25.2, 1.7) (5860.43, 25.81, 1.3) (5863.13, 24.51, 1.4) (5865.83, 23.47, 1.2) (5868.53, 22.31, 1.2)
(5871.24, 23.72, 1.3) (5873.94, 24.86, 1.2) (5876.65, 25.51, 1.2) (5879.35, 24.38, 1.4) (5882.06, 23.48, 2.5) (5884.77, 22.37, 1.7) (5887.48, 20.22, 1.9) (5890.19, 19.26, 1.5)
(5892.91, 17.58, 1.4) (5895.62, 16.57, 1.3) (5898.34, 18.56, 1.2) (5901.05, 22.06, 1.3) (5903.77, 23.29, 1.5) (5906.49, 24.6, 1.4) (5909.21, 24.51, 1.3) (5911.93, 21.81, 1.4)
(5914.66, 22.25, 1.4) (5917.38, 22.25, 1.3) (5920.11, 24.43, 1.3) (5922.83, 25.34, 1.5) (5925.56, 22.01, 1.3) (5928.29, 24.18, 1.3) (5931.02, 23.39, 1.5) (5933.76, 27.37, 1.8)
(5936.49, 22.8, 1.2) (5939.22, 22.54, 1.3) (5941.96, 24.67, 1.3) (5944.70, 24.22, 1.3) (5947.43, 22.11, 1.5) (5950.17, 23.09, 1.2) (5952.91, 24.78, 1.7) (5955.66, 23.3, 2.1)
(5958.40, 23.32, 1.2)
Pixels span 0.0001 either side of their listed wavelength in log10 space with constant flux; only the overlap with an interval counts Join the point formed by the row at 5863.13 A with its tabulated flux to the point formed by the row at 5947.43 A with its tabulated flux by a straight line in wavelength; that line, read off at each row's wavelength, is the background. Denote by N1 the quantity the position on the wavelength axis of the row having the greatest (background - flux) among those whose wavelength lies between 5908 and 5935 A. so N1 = 5911.93 A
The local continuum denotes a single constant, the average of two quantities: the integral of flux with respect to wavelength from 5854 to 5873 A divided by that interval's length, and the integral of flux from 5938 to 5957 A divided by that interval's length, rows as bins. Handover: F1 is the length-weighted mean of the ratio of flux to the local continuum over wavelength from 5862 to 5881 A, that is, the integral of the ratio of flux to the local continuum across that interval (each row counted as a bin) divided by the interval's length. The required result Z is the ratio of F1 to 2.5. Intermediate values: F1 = 1.01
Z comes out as 0.405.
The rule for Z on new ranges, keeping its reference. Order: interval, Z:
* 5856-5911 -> 0.380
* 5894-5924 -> 0.375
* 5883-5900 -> 0.324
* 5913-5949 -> 0.398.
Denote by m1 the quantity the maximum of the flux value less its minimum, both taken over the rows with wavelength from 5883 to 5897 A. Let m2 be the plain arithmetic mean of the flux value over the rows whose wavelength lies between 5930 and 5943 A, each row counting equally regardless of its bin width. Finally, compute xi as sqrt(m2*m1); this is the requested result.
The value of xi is 11.8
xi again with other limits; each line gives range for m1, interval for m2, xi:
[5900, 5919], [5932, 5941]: 8.2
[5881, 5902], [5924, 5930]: 12.6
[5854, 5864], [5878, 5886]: 8.1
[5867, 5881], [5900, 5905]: 8.5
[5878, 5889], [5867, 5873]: 9.8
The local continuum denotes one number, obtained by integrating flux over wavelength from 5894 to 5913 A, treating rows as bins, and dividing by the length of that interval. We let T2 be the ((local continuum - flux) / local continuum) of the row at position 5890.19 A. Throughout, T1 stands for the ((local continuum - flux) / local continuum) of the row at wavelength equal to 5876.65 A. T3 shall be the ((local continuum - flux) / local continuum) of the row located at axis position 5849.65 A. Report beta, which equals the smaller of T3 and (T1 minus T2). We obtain -0.29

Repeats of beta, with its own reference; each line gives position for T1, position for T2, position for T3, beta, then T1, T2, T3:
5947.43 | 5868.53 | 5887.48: 0.01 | -0.02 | -0.03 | 0.06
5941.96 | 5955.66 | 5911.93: -0.06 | -0.14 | -0.08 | -0.01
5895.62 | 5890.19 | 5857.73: -0.17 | 0.23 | 0.11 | -0.17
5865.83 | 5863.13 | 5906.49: -0.14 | -0.09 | -0.14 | -0.14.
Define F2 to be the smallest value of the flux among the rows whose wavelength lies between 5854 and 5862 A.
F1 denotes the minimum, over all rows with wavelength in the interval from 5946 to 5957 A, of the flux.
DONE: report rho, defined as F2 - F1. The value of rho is 0.90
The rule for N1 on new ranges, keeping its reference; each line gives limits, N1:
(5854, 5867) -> 5855.04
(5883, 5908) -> 5895.62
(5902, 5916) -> 5911.93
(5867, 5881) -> 5868.53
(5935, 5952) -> 5947.43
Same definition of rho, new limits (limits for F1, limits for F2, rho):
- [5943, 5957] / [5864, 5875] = 0.20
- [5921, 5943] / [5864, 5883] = 0.30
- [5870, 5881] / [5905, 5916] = -1.91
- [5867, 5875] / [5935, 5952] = -0.20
